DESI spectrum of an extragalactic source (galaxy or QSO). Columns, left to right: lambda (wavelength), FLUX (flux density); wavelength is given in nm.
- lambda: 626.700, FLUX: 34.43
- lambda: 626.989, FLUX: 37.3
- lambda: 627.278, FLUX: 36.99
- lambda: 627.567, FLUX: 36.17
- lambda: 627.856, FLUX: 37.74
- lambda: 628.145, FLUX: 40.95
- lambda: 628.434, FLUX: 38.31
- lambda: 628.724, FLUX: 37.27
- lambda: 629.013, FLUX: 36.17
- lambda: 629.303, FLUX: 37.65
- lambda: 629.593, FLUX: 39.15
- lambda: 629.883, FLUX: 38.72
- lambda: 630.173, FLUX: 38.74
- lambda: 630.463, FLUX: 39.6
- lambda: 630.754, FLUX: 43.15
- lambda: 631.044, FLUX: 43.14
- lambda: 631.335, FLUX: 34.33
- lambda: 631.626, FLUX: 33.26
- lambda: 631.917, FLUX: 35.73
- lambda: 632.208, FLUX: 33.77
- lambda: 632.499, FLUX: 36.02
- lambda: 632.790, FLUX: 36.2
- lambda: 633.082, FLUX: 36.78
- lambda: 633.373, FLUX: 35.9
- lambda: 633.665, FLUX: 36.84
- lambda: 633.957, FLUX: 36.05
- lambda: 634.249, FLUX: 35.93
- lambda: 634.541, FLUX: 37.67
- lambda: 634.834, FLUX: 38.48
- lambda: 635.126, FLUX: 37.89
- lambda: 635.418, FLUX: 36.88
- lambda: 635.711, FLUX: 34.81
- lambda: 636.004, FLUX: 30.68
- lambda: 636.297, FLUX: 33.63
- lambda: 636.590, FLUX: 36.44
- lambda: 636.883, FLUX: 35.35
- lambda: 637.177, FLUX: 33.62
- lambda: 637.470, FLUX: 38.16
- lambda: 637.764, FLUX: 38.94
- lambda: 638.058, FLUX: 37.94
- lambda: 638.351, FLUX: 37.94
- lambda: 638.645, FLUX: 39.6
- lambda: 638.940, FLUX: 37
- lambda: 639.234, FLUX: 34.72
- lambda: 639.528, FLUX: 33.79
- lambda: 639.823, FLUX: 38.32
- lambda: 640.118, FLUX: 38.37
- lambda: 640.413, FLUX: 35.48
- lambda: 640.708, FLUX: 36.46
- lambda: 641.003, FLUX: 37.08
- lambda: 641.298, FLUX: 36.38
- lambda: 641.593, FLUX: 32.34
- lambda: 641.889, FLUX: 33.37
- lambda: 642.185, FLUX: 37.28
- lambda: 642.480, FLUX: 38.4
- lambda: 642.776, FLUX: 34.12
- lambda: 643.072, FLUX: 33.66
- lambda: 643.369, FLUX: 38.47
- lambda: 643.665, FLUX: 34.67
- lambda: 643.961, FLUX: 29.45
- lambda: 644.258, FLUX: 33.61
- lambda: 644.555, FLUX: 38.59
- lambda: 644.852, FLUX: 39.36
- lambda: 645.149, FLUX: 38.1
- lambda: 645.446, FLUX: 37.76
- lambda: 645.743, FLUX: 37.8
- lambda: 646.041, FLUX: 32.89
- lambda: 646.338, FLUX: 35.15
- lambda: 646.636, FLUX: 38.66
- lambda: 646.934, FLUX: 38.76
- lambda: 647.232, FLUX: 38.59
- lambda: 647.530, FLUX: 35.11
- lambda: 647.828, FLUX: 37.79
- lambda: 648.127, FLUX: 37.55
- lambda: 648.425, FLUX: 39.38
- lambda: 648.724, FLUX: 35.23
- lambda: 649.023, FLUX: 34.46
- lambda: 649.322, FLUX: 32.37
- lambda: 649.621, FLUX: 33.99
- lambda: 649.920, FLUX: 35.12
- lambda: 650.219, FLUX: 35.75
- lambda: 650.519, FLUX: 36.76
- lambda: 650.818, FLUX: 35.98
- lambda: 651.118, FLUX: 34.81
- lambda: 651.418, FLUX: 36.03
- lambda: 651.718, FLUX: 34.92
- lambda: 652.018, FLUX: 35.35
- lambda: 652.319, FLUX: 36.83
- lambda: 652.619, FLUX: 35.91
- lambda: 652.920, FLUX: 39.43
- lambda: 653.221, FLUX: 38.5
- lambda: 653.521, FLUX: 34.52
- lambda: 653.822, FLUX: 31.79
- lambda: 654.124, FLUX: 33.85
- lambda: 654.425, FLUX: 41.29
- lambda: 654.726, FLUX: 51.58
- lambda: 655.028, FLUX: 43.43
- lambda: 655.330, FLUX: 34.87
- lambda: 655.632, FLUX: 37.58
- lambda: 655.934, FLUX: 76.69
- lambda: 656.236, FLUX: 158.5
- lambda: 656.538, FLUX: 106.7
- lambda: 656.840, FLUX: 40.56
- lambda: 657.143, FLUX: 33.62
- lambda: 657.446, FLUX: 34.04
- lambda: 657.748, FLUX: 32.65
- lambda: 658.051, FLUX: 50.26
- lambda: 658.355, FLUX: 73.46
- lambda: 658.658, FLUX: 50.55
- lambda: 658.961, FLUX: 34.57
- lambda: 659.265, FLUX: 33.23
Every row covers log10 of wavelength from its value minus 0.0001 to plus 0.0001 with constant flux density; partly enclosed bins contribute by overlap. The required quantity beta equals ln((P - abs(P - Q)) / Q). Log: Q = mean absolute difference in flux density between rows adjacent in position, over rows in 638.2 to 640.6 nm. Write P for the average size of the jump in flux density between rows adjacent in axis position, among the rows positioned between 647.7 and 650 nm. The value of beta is -0.54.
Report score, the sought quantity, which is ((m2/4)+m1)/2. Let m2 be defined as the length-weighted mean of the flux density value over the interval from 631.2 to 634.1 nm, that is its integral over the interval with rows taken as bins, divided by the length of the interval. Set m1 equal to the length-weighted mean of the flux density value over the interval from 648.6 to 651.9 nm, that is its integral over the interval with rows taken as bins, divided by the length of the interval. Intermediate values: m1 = 35.0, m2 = 35.5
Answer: 22.0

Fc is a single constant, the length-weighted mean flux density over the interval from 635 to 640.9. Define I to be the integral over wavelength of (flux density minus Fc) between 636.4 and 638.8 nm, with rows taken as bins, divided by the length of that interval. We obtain 0.9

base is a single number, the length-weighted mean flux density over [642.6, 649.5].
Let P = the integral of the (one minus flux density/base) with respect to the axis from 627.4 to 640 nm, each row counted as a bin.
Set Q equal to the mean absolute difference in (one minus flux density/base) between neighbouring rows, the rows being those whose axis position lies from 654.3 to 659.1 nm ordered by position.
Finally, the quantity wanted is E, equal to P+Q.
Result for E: 0.4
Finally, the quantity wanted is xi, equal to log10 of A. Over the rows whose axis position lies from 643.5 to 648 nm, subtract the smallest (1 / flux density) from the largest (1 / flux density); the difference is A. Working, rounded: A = 0.0085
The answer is -2.07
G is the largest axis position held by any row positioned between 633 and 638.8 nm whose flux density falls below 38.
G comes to 638.351 nm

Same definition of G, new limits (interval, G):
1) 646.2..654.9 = 654.124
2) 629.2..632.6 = 632.499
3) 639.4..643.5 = 643.072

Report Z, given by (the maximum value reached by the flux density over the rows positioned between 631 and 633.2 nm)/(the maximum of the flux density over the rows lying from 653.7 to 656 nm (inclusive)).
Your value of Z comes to 0.6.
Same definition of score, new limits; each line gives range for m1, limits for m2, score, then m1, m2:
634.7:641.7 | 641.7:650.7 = 22.6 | 36.3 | 36.1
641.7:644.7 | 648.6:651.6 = 21.9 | 35.1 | 35.1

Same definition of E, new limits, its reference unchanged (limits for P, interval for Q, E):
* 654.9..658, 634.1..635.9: -2.0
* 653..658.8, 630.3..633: -2.6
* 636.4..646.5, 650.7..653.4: 0.0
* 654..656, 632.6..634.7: -0.4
